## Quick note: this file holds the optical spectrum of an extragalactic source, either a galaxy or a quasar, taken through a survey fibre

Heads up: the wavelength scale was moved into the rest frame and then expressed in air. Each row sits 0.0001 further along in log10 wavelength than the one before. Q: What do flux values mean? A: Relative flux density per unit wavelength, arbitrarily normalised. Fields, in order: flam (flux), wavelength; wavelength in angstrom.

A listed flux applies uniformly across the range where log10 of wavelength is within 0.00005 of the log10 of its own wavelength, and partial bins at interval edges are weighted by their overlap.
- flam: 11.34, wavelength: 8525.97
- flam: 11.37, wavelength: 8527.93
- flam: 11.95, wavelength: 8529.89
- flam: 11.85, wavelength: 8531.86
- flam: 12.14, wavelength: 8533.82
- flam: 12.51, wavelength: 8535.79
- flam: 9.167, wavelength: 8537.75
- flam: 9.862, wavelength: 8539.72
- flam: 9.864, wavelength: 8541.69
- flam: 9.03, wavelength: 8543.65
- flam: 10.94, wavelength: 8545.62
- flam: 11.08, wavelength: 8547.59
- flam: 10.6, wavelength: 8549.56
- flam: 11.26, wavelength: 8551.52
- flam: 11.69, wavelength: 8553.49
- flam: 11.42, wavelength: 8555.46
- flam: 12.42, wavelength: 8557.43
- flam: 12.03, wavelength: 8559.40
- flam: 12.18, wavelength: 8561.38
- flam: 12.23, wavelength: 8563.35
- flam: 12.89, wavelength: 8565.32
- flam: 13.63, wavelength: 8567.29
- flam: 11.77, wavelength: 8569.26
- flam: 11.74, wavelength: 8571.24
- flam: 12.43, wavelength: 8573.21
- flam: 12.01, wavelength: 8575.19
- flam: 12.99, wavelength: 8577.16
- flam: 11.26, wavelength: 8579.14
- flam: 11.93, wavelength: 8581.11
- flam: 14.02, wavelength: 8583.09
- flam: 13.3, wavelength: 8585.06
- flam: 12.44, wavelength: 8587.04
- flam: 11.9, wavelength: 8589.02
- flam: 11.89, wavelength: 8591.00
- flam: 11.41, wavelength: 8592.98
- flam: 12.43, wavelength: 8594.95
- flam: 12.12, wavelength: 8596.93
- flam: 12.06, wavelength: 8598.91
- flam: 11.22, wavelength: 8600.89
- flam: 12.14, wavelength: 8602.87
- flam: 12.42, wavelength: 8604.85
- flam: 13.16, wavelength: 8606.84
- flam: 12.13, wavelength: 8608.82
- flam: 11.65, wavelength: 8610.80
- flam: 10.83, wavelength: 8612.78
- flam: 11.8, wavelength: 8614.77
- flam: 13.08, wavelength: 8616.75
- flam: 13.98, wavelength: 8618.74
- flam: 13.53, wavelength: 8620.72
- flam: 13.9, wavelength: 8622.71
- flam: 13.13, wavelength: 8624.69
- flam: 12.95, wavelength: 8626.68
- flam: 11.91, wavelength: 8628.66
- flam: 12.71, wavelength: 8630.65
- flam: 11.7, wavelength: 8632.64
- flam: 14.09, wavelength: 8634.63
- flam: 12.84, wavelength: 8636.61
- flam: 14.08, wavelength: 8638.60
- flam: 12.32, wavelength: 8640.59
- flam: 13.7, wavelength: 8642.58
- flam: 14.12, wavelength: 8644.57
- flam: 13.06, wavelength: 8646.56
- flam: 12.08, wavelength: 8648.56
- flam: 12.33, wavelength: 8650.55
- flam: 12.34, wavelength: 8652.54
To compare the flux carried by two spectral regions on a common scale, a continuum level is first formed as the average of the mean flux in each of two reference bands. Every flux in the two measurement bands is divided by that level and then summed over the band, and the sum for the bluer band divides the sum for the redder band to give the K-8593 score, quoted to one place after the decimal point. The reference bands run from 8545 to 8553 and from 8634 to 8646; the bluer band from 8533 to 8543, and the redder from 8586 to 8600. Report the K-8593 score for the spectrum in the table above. 1.6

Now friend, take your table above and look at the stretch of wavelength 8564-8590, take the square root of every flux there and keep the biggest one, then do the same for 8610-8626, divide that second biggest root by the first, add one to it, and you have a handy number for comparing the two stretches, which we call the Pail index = 2.00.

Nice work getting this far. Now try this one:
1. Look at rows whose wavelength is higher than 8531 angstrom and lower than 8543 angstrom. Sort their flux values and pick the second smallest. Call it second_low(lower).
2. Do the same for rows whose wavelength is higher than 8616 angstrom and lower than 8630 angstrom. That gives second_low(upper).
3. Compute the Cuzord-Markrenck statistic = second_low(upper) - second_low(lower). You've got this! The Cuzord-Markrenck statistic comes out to 3.1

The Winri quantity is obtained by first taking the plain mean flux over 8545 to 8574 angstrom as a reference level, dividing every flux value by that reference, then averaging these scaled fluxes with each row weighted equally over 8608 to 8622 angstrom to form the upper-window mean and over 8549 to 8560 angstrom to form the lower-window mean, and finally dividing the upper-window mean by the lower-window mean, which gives 1.07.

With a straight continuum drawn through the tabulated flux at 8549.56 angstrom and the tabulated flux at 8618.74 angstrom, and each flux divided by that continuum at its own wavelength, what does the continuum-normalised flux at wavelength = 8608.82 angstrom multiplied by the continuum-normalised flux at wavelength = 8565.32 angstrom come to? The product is 1.02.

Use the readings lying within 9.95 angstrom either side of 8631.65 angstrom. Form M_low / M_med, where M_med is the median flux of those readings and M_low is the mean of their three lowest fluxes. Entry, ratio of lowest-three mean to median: 0.93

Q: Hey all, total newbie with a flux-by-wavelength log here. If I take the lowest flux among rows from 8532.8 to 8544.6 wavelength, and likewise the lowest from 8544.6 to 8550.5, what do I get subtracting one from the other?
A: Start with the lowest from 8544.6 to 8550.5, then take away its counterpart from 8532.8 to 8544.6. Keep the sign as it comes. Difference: 1.6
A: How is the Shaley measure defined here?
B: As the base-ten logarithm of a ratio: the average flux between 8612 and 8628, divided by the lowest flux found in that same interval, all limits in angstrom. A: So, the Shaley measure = 0.076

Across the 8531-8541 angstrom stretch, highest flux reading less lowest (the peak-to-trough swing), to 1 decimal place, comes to 3.3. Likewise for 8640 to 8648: 1.8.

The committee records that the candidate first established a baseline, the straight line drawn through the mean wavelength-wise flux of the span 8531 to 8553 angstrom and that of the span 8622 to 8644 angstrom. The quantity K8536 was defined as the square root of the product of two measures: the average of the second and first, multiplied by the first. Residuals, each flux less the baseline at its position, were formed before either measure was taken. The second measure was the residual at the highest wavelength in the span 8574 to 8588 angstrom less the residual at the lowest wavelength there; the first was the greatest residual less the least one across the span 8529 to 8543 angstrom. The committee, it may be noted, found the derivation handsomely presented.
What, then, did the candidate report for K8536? 2.4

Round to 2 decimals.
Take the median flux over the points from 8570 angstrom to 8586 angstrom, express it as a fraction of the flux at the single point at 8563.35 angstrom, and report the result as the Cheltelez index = 1.00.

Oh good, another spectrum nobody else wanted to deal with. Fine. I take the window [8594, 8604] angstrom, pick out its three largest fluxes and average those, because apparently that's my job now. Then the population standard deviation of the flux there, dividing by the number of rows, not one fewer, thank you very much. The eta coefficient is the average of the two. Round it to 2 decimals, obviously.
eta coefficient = 6.32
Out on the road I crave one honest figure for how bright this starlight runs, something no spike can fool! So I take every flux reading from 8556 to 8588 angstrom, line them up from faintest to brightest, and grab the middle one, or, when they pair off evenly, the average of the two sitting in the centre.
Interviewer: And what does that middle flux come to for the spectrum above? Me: 12.3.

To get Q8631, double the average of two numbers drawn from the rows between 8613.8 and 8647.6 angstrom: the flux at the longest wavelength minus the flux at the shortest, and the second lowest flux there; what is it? 13.1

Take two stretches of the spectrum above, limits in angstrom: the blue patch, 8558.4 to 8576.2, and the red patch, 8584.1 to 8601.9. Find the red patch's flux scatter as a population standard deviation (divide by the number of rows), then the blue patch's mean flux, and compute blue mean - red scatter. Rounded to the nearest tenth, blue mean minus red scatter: 11.7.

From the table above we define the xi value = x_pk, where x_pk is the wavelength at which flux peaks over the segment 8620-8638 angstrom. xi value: 8634.63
